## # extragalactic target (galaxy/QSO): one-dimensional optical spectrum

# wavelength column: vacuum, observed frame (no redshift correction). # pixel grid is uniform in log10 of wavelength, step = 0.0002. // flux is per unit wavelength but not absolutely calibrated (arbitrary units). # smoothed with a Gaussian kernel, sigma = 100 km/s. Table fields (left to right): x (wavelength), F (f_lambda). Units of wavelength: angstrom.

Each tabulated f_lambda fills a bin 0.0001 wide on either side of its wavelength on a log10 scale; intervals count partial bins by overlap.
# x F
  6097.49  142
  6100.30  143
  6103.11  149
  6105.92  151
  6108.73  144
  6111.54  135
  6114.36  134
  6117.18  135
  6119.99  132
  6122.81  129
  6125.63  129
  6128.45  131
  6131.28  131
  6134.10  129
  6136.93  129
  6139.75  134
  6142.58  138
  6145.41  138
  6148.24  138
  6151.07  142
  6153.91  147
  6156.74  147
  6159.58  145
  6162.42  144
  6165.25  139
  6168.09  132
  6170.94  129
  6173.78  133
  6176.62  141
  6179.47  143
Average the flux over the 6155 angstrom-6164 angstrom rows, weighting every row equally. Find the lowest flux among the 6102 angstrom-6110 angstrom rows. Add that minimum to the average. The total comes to 289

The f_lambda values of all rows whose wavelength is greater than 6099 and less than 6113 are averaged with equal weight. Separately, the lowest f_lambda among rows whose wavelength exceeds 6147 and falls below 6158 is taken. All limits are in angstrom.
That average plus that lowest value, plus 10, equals 292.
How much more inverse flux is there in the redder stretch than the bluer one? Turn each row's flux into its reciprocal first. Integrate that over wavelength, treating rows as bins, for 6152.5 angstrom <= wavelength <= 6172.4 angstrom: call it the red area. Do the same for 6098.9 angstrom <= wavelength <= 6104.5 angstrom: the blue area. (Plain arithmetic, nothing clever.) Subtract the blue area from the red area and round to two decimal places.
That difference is 0.10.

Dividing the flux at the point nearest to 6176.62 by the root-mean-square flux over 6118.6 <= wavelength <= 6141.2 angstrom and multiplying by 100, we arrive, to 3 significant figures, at 108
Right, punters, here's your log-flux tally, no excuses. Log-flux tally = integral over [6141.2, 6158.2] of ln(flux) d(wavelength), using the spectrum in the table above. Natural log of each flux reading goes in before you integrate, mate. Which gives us 84.2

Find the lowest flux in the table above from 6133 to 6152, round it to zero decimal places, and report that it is 129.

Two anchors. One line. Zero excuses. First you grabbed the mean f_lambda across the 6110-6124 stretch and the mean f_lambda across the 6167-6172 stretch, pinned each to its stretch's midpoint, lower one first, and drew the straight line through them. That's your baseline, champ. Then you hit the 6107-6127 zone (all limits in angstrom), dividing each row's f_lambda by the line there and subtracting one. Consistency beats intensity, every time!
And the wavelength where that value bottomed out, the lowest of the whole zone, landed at 6122.81 angstrom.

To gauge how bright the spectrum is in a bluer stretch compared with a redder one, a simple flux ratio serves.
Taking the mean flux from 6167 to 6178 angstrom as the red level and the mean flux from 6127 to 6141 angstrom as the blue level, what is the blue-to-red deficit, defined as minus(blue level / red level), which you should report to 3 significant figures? -0.978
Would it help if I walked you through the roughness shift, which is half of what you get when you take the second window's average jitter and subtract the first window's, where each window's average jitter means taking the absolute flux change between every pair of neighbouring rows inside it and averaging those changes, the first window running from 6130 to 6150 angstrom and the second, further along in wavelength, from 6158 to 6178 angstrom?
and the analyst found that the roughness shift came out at 1.4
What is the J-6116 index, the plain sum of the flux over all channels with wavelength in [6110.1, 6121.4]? 536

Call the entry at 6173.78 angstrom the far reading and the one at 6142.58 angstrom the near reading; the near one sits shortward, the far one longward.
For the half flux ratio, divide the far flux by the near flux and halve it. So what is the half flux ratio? 0.482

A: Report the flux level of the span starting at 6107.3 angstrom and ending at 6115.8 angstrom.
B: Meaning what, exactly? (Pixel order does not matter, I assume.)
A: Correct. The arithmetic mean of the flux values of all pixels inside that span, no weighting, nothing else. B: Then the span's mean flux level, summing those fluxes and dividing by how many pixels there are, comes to 138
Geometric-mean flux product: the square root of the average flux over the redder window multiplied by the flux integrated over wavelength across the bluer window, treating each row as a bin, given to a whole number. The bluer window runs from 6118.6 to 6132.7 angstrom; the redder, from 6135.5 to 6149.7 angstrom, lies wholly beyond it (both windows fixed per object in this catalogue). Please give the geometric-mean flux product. 499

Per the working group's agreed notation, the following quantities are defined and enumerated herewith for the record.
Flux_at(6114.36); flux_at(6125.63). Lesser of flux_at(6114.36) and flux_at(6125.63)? 129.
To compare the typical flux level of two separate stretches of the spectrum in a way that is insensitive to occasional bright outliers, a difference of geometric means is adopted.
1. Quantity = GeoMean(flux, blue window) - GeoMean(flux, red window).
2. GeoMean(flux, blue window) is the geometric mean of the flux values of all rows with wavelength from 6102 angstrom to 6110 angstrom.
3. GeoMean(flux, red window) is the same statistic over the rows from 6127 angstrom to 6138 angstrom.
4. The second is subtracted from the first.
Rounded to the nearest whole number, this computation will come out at 18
